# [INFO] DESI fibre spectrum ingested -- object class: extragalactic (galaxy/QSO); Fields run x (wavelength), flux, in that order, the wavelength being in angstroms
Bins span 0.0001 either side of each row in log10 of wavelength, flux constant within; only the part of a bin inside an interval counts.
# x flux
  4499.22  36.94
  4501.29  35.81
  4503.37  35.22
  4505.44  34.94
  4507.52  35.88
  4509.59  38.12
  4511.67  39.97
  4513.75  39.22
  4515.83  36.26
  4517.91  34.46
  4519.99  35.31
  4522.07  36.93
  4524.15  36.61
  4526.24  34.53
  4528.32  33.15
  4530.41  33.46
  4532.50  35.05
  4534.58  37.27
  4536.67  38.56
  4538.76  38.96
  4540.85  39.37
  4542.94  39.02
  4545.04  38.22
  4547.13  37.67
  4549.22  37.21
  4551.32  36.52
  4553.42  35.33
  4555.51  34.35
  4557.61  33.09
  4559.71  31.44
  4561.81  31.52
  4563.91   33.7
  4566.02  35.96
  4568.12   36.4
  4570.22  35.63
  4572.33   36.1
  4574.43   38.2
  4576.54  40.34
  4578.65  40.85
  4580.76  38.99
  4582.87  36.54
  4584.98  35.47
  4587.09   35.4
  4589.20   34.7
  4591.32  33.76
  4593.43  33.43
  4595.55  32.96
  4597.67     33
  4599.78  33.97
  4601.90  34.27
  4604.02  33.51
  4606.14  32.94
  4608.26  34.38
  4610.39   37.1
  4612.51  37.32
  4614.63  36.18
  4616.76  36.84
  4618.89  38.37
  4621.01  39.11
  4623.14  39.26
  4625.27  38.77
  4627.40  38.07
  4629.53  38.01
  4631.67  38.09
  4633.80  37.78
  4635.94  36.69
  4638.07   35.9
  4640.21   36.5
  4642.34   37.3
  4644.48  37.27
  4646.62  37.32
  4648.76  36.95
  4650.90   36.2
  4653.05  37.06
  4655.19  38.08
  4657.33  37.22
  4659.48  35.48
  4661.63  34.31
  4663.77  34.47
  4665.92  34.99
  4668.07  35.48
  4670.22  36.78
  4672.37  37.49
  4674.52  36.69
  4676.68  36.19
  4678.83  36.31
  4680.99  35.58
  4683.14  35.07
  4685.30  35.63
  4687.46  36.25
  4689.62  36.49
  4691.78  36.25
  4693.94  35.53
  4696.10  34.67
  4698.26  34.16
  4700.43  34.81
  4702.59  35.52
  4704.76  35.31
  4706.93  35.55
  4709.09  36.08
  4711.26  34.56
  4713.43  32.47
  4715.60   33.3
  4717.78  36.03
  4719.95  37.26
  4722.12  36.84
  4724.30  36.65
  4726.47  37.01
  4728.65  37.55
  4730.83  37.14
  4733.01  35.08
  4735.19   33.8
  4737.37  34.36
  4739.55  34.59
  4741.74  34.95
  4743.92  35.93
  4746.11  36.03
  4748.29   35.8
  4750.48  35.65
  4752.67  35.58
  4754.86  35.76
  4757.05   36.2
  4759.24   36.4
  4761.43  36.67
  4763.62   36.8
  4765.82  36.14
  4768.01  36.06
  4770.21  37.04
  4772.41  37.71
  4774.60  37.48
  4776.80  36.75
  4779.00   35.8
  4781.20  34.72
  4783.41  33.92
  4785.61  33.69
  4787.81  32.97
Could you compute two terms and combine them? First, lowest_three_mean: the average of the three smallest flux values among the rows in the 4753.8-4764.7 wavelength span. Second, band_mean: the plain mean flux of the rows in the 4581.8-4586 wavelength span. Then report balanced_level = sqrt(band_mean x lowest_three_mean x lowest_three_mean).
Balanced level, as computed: 217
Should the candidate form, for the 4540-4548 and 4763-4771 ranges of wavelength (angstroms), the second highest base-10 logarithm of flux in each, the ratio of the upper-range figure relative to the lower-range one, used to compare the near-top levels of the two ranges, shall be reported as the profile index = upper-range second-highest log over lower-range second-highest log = 0.98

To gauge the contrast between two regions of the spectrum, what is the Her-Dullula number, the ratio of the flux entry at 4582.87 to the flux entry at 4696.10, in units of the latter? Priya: 1.05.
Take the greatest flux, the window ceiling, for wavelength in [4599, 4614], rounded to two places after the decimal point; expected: 37.32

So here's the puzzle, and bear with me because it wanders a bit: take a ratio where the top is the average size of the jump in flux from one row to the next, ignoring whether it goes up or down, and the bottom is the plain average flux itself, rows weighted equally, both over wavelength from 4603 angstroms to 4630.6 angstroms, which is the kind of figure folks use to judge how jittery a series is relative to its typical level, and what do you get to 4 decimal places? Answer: 0.0235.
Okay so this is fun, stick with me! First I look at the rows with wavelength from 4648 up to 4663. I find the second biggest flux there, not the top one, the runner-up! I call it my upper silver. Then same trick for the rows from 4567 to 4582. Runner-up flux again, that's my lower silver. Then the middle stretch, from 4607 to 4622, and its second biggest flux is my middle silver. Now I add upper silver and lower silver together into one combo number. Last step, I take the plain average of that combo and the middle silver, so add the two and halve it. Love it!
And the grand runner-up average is 58.0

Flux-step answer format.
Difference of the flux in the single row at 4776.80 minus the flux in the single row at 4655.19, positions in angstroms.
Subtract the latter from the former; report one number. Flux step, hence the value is -1.3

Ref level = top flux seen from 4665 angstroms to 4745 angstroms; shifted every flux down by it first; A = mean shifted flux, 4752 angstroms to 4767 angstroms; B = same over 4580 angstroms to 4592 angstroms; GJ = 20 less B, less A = 23.1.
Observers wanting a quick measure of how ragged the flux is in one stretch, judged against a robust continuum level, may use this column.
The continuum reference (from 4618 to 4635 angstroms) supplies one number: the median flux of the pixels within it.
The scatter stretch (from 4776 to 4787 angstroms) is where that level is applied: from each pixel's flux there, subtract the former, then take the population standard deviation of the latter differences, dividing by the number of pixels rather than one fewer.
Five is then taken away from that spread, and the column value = -3.8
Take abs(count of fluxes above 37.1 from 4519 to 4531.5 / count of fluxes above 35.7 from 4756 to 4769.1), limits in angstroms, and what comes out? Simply 0.0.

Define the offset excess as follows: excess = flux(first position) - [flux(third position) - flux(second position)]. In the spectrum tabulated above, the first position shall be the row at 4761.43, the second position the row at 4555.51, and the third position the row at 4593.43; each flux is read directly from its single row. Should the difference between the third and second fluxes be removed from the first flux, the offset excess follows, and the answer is 37.6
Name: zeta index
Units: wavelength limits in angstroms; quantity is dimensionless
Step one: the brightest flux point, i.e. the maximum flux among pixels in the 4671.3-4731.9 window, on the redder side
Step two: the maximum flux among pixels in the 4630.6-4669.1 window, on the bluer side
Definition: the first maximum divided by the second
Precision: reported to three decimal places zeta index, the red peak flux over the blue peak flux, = 0.986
